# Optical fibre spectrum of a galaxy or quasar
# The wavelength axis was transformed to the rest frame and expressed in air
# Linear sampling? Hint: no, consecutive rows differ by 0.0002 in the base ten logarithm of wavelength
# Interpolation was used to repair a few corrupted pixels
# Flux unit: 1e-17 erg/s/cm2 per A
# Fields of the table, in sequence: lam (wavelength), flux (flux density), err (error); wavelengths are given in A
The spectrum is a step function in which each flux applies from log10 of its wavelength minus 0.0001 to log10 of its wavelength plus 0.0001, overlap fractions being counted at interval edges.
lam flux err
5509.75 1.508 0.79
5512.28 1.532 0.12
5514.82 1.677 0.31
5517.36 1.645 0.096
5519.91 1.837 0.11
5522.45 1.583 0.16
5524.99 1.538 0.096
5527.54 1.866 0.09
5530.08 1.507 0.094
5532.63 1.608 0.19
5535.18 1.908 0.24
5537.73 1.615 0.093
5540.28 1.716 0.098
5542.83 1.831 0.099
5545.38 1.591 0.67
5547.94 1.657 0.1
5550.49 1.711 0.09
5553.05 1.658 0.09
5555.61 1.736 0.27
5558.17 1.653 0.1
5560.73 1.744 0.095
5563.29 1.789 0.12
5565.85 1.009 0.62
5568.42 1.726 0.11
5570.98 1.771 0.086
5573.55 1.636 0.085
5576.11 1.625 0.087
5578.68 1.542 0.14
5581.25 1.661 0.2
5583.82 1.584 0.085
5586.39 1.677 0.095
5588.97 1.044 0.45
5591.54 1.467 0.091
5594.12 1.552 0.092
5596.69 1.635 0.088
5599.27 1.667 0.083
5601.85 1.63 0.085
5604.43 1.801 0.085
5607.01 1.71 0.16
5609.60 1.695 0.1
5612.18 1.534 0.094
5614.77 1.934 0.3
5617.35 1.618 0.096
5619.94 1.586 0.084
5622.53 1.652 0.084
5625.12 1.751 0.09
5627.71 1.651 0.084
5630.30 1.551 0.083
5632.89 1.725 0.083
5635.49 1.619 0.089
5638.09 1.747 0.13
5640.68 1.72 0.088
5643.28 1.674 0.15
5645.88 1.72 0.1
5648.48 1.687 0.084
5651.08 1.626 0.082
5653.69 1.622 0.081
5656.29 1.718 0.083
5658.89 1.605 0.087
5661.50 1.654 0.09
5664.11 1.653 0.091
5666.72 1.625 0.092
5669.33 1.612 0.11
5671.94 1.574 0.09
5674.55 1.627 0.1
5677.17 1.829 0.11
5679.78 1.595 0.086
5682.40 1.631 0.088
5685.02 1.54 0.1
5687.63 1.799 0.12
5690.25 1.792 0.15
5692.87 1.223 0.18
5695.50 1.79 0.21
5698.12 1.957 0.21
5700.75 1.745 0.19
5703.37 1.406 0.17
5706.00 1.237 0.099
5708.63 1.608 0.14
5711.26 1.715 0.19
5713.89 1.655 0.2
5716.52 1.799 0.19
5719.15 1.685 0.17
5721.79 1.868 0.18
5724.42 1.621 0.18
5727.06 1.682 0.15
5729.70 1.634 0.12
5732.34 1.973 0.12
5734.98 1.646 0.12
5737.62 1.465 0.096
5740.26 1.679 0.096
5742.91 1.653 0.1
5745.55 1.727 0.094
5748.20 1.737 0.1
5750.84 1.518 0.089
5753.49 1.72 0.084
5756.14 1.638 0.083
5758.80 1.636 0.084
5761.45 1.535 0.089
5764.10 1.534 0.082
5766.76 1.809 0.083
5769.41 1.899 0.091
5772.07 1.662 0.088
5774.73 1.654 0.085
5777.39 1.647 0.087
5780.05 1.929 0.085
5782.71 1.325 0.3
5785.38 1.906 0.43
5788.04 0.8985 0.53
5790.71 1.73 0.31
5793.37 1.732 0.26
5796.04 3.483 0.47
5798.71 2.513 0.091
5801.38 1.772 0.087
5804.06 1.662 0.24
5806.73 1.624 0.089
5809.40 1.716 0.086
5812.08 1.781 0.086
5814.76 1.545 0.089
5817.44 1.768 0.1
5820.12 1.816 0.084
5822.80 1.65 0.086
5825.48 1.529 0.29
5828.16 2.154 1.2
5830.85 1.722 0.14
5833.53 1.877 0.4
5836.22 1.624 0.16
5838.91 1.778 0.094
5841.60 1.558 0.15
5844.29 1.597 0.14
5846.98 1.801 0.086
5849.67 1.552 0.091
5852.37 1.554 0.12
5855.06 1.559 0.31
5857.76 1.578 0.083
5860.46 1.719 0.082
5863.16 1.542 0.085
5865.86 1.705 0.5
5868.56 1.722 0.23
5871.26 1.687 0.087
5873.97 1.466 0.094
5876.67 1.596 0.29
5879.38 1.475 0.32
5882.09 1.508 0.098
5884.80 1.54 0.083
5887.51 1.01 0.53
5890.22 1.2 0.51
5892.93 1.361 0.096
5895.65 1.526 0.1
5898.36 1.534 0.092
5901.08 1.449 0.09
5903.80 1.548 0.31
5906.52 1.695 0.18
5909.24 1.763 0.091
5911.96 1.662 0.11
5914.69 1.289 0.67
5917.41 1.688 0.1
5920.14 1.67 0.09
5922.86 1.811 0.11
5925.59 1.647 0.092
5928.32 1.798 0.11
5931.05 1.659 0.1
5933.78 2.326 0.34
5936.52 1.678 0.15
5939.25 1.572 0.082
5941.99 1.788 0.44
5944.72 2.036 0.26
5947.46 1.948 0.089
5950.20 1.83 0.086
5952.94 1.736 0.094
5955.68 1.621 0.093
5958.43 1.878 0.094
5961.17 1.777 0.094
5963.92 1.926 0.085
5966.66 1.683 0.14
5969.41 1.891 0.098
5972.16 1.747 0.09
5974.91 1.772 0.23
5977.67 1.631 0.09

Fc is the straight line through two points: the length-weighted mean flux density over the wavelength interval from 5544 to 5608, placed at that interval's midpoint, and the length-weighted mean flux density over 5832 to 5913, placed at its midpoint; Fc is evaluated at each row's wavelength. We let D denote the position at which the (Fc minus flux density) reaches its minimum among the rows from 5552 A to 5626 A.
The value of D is 5614.77 A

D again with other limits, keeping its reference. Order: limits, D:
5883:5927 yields 5922.86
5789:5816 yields 5796.04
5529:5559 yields 5535.18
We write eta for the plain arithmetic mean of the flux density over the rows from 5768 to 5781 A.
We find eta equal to 1.76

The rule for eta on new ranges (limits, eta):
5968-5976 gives 1.80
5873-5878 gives 1.53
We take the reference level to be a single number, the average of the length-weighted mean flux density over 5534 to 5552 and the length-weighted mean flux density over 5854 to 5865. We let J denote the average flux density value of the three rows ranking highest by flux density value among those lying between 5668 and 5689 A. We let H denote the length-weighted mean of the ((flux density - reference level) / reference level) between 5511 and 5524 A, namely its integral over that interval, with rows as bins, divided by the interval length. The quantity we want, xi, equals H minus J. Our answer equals -1.76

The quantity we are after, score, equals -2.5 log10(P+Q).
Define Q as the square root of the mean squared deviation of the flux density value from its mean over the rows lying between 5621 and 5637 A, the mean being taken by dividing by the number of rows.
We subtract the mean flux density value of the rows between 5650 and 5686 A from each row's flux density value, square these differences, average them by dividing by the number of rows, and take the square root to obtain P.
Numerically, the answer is 2.20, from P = 0.07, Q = 0.07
